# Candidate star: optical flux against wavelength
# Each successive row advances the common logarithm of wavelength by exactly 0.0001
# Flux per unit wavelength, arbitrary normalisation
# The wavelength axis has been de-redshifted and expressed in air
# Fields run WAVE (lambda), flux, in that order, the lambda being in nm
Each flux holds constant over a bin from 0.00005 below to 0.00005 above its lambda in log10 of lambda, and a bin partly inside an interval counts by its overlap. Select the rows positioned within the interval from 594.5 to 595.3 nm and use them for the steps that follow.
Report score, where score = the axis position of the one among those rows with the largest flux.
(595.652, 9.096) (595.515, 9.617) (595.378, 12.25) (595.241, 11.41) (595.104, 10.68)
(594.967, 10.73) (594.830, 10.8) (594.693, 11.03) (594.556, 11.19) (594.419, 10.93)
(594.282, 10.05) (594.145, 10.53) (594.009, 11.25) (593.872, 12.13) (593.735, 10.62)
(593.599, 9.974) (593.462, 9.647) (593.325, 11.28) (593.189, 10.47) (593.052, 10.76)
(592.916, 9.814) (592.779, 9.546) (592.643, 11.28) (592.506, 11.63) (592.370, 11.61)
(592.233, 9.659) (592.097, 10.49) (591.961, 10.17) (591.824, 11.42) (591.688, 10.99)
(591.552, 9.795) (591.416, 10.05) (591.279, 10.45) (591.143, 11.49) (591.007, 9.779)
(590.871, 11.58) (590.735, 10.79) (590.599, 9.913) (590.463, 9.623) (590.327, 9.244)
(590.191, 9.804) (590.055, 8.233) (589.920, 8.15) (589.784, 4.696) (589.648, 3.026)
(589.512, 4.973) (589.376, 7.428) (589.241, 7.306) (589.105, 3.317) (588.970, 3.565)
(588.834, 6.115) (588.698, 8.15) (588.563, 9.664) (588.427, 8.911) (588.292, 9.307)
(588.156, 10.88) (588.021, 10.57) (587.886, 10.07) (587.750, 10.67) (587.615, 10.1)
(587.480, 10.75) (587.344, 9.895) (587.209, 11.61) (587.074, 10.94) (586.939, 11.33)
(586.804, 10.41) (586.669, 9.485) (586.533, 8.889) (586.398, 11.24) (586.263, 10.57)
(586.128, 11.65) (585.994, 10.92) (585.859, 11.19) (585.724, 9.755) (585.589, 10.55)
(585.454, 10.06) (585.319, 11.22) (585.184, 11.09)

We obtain 595.241 nm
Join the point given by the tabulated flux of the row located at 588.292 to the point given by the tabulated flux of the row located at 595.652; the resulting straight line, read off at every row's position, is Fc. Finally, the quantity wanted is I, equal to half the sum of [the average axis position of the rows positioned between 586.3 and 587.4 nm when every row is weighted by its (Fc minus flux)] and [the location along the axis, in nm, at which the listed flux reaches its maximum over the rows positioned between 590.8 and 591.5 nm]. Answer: 588.91 nm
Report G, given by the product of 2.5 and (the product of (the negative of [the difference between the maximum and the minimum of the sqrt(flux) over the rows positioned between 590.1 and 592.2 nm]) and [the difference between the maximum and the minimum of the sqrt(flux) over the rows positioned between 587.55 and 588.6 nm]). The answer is -0.3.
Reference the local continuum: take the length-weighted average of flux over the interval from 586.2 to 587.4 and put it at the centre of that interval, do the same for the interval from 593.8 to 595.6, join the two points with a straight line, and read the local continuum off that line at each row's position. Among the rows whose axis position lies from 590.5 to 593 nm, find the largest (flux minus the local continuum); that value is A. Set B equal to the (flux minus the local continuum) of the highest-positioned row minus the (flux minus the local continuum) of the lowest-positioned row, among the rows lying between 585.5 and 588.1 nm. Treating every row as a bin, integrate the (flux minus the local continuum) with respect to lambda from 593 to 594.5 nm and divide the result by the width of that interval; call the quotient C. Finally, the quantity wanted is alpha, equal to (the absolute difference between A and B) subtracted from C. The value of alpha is -1.2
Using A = 0.85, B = -0.1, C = -0.2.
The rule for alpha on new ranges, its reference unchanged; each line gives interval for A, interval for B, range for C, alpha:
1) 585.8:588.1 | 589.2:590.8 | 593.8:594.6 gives -2.1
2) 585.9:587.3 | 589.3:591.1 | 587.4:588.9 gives -2.1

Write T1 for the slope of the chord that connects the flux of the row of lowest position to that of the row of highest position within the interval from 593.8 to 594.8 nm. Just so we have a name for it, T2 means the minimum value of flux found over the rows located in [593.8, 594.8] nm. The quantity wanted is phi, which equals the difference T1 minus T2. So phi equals -11.4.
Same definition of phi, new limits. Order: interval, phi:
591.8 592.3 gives -14.0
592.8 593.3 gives -7.4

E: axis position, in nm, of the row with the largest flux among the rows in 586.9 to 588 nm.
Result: 587.209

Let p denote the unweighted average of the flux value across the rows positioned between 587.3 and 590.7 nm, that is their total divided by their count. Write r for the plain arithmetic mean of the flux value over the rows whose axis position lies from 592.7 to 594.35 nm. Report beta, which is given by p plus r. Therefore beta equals 18.7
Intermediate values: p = 8.17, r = 10.51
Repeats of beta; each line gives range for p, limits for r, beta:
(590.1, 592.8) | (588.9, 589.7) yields 15.4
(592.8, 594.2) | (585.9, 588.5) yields 21.1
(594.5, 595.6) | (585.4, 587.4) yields 21.5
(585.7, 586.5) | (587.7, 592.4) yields 19.8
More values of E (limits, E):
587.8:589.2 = 588.156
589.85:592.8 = 592.506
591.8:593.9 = 593.872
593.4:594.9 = 593.872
